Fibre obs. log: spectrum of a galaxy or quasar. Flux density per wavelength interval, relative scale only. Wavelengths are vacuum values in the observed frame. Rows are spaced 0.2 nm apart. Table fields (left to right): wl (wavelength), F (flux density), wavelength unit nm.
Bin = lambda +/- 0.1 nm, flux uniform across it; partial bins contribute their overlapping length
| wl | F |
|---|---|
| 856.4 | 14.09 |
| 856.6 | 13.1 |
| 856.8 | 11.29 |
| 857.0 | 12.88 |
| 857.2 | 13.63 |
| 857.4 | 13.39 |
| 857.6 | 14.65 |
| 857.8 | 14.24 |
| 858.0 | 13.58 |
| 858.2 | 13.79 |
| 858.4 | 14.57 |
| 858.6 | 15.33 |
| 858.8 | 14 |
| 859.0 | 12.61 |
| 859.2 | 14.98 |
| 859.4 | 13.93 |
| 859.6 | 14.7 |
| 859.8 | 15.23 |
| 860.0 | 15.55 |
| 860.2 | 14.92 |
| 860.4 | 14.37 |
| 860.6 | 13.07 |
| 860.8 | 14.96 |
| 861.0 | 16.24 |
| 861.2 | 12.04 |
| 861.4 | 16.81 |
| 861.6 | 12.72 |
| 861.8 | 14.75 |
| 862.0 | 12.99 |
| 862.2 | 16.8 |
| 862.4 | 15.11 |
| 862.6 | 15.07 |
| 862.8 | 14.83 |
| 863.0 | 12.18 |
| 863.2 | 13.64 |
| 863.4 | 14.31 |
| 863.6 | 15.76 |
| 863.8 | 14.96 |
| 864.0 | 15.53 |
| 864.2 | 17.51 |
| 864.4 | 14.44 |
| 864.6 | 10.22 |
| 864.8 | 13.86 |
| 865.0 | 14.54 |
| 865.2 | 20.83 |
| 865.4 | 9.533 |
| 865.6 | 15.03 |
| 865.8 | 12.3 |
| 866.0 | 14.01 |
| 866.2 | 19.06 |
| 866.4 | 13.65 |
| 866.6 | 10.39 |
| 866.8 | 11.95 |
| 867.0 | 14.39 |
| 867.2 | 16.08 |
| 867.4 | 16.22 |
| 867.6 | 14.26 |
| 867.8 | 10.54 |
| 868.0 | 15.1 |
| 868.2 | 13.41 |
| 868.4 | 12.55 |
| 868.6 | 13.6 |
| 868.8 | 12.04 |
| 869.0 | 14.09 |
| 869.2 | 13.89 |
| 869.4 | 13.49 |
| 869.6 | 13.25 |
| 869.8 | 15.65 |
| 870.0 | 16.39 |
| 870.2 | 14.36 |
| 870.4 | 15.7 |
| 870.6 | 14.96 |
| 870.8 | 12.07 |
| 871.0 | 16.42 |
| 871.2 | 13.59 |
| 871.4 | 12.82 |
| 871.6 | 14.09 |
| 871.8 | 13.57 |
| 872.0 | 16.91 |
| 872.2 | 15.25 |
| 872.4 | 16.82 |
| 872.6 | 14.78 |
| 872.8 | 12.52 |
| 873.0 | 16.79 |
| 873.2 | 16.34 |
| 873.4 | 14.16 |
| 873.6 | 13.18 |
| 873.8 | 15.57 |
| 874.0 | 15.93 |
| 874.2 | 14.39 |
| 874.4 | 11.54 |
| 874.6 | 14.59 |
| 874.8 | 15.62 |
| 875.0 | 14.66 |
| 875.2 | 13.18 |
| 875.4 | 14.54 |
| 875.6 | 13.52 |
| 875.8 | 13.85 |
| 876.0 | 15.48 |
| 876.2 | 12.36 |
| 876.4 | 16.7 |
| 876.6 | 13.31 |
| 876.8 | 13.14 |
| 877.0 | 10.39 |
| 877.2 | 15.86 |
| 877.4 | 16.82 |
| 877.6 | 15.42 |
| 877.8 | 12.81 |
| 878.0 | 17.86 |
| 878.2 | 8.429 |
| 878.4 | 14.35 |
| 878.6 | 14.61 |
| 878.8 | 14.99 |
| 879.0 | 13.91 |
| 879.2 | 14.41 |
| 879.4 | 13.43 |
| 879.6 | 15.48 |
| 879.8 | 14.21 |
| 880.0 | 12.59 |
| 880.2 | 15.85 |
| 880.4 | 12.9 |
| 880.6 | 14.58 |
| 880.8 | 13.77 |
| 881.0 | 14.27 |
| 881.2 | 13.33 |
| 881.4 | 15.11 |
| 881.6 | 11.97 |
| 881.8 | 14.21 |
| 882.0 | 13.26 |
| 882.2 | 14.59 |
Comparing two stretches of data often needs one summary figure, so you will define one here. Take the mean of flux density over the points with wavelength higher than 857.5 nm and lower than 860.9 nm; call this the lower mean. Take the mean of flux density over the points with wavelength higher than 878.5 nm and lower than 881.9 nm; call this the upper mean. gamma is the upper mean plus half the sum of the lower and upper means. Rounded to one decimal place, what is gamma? 28.3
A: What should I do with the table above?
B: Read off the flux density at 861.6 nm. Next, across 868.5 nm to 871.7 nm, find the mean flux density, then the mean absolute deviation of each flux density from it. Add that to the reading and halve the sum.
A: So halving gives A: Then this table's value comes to 6.9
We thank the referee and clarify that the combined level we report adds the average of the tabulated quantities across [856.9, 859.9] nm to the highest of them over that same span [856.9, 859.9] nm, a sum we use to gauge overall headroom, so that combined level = 29.4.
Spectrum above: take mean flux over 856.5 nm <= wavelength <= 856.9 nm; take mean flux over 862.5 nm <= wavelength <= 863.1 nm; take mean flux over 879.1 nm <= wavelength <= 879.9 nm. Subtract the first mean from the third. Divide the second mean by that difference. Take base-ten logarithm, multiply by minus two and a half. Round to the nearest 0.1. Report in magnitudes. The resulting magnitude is -2.0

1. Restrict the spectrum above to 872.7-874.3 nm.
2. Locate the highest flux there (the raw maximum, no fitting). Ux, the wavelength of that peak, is 873.0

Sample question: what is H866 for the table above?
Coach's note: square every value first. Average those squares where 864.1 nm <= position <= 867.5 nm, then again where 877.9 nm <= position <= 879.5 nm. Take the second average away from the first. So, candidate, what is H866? 13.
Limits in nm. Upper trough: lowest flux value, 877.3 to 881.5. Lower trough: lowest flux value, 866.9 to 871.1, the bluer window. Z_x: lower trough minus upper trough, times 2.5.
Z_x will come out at 5.3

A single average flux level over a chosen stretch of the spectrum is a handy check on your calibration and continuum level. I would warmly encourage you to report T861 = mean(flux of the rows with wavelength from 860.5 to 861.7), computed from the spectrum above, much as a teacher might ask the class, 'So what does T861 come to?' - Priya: 14.3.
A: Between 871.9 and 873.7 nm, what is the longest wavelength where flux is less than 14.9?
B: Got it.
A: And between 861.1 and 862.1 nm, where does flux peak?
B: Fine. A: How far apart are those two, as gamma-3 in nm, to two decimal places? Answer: 12.20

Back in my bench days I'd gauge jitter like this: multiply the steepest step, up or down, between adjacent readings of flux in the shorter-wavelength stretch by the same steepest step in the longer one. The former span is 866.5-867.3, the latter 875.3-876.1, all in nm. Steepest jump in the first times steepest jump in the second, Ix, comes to 4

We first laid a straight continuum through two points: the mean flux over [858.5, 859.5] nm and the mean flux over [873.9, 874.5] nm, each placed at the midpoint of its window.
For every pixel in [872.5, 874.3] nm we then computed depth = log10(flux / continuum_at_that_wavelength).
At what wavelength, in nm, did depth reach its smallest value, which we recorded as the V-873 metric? 872.8 nm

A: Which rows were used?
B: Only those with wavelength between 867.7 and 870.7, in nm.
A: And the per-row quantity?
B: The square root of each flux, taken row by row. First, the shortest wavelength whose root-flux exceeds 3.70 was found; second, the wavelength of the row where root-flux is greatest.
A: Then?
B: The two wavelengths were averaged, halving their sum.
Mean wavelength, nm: 869.00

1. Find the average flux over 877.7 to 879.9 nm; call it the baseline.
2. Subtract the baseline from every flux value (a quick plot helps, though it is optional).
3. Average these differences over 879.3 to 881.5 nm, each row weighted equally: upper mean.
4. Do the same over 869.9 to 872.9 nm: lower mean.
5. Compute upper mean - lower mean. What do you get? -0.55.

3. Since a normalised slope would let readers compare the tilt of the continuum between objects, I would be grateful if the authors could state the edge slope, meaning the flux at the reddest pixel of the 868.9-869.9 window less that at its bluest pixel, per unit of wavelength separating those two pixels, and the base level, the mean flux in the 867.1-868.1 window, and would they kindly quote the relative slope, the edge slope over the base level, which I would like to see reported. 0.14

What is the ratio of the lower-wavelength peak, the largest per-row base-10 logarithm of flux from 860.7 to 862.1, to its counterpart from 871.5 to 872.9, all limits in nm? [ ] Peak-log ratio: 1.00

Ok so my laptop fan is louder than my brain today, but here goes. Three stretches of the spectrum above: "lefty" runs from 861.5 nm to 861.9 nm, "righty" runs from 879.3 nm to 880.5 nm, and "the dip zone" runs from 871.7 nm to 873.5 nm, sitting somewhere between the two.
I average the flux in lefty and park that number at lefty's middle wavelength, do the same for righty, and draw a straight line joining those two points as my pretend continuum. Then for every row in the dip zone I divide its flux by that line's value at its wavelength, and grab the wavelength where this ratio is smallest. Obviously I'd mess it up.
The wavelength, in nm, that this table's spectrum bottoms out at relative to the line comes 872.8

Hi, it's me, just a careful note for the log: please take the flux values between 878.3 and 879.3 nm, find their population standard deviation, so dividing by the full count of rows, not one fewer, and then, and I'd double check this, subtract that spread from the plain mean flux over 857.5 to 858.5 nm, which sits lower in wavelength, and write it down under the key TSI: 13.8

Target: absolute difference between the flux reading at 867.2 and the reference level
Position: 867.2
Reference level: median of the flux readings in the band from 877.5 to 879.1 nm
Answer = 1.6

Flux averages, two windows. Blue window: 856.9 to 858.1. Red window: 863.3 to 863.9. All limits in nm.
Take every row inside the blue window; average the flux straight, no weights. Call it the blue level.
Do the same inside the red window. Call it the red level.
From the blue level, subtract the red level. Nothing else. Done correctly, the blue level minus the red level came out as -1.3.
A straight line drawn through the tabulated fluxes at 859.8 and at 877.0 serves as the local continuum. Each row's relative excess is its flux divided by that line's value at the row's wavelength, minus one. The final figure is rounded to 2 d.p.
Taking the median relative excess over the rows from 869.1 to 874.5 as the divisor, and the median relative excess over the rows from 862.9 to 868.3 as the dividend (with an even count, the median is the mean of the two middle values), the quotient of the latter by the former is 0.17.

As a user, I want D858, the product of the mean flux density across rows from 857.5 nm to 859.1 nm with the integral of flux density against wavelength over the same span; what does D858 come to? 318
